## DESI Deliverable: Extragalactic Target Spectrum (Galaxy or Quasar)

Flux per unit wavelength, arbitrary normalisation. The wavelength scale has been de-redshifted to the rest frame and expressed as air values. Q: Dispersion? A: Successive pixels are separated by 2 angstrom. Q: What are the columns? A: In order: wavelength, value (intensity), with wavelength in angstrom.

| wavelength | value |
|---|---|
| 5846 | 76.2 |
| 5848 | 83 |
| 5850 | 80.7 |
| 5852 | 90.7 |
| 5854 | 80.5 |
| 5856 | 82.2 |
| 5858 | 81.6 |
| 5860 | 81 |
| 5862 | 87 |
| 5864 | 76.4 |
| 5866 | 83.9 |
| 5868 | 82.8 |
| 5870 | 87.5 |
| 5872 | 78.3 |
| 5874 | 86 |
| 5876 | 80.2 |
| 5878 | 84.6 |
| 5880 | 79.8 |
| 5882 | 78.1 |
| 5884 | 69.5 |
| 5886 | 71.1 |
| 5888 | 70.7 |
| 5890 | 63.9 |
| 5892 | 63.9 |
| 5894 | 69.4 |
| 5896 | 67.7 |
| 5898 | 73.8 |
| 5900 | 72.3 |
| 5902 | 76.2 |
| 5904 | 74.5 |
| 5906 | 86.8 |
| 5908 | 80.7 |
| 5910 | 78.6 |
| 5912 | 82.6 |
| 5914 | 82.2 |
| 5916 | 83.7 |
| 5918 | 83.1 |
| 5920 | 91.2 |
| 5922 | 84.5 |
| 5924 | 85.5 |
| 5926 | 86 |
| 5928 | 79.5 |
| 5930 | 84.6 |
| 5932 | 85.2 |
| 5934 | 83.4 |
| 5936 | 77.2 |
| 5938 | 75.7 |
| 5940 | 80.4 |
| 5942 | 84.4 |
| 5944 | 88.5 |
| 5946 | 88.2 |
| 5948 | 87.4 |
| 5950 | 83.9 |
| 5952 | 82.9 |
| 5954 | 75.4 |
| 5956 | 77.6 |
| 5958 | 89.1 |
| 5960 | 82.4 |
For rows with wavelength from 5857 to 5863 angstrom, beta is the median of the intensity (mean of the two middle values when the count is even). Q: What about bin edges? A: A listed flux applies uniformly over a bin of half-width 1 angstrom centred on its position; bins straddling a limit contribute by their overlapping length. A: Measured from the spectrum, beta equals 81.6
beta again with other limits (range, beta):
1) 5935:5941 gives 77.2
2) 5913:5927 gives 84.5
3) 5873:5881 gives 82.4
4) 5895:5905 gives 73.8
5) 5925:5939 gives 83.4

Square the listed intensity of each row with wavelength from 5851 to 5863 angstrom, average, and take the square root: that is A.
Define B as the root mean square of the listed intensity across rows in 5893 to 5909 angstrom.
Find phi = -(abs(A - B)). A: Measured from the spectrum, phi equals -9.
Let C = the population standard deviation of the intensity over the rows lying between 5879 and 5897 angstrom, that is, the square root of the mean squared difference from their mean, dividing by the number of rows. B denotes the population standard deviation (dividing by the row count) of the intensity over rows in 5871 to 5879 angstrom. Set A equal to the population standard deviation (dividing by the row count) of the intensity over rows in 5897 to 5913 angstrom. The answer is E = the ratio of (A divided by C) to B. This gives 0.28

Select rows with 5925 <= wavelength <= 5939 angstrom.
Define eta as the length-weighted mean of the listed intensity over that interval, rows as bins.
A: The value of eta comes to 82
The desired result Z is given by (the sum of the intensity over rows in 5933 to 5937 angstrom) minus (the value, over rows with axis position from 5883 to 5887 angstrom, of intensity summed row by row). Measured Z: 20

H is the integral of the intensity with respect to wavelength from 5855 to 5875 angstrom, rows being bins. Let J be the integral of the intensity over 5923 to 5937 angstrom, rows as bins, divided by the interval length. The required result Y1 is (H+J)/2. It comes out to 868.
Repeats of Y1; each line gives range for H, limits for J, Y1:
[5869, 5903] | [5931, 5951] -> 1315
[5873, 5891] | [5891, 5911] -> 721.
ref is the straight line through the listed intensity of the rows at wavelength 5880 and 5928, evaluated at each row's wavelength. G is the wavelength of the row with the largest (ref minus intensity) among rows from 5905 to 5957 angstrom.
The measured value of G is 5954 angstrom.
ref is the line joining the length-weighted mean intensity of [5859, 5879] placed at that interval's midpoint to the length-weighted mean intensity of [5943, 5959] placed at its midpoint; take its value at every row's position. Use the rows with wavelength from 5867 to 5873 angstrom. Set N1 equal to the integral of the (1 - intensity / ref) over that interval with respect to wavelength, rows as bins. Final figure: -0.01 angstrom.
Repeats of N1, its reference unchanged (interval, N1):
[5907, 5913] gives 0.20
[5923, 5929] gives 0.00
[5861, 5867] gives 0.02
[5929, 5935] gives -0.04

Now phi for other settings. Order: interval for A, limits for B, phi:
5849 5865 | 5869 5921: -5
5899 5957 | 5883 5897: -14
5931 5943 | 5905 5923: -3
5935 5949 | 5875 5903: -10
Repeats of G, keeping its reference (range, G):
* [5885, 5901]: 5890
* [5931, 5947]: 5938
